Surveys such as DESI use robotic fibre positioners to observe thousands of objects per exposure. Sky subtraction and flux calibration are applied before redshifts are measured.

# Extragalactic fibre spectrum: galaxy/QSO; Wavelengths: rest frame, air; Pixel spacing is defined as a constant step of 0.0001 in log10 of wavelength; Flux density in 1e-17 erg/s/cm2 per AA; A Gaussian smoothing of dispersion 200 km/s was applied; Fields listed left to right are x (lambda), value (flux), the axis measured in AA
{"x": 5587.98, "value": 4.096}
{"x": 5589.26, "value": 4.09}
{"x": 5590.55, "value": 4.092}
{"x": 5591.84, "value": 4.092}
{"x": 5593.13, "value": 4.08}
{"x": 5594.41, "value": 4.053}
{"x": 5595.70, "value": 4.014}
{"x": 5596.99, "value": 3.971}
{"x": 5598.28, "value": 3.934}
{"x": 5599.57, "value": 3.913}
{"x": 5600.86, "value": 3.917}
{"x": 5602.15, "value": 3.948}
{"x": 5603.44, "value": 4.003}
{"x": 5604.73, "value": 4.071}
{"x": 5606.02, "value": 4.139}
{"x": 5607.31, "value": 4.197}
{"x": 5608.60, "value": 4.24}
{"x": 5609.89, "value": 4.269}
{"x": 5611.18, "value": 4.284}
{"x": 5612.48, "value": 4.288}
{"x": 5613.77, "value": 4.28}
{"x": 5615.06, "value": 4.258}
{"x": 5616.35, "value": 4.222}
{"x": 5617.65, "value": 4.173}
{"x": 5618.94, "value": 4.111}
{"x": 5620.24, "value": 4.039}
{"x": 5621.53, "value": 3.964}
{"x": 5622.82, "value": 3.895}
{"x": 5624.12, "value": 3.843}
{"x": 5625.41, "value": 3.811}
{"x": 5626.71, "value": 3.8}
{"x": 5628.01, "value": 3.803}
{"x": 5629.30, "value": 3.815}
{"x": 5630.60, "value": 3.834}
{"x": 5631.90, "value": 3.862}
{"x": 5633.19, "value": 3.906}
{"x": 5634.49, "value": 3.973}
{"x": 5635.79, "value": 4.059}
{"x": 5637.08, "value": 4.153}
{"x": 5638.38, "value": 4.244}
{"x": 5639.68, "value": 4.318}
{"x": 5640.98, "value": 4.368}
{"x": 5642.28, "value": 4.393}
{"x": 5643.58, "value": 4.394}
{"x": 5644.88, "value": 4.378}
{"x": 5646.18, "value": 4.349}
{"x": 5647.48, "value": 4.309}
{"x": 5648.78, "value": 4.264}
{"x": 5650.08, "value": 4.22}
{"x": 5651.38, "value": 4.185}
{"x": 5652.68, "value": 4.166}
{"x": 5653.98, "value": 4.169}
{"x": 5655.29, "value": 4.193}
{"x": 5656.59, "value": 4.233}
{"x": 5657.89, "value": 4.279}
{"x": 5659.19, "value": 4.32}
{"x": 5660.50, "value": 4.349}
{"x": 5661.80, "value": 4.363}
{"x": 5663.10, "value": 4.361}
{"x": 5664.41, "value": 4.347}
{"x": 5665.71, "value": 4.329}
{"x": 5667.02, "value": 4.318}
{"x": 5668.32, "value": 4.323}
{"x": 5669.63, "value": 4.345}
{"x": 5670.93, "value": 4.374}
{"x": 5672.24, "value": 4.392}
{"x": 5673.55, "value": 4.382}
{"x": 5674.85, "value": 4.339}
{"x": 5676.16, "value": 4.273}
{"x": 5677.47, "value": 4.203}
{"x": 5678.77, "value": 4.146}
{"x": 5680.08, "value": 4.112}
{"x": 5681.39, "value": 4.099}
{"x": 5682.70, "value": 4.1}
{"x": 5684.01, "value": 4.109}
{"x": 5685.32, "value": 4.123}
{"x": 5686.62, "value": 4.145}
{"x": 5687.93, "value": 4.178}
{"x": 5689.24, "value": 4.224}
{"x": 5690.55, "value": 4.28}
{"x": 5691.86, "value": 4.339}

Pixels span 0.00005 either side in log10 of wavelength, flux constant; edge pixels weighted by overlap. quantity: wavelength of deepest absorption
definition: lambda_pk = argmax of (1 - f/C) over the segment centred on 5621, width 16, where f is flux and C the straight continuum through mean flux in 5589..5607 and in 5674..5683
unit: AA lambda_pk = 5626.71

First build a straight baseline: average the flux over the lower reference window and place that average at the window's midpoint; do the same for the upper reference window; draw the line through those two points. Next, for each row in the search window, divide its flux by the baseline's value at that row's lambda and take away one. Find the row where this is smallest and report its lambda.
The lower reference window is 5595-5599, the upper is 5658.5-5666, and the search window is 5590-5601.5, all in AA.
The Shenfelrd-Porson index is 5600.86 AA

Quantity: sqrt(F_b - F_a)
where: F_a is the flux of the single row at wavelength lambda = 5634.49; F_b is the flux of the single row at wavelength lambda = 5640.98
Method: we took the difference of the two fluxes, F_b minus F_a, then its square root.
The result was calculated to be 0.63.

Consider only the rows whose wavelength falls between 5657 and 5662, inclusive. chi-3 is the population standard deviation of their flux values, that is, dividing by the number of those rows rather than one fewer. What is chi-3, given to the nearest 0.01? 0.03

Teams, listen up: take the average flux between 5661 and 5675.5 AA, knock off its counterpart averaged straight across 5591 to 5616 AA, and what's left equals 0.25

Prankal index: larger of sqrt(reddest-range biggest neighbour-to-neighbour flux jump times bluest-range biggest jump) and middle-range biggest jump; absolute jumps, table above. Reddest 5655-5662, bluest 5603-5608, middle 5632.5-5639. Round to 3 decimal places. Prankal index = 0.094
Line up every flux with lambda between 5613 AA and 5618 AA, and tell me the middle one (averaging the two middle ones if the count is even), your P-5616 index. 4.24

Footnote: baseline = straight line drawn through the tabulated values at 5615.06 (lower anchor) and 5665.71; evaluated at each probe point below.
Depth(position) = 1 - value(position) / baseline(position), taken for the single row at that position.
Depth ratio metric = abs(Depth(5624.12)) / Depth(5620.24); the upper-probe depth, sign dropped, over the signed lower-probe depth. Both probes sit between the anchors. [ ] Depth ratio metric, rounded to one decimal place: 1.9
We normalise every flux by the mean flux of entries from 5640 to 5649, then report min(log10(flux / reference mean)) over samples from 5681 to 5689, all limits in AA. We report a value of -0.026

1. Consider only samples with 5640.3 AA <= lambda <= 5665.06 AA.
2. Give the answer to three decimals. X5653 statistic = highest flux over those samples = 4.394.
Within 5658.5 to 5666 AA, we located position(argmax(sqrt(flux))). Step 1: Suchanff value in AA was 5661.80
